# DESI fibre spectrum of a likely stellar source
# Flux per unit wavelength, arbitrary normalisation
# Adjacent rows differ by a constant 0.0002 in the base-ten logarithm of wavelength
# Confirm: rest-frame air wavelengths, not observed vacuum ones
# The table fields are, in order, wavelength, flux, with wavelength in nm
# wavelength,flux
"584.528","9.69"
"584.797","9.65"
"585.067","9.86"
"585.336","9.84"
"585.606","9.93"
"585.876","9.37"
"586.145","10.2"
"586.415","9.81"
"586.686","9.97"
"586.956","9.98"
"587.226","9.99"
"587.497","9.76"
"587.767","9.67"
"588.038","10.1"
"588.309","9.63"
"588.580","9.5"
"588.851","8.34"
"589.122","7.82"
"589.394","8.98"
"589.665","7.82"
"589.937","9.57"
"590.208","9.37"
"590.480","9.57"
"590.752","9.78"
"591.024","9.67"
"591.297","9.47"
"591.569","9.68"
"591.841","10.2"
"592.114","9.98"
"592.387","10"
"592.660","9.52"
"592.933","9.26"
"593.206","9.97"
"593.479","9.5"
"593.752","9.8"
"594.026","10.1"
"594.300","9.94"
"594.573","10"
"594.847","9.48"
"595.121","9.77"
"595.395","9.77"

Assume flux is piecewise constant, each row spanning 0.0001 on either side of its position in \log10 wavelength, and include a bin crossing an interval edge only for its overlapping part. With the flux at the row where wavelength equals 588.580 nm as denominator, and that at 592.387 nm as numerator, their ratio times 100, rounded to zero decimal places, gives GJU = 105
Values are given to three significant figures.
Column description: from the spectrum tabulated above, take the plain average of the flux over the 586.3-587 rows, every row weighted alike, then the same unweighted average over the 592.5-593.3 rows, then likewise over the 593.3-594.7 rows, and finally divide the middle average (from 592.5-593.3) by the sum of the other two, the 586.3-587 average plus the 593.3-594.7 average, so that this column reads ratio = 0.484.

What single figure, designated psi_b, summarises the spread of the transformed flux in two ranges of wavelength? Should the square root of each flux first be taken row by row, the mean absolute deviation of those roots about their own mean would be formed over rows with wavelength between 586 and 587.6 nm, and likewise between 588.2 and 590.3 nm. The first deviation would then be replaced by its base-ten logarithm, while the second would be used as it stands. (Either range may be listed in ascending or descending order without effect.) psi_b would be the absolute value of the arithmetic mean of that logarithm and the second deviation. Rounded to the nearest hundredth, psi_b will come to 0.82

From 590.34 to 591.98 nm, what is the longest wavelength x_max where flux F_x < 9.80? 591.569 nm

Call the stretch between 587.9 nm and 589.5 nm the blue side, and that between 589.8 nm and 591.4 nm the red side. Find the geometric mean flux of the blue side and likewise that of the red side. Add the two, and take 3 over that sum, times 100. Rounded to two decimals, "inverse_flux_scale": 16.13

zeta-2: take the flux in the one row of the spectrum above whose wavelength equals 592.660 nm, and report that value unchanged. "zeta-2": 9.52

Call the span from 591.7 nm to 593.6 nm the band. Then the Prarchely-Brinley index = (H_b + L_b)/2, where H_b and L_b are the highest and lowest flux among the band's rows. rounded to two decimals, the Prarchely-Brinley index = 9.73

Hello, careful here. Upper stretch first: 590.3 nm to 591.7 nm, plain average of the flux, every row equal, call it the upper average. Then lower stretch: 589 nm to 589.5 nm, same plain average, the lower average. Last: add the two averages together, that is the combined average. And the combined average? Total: 18.0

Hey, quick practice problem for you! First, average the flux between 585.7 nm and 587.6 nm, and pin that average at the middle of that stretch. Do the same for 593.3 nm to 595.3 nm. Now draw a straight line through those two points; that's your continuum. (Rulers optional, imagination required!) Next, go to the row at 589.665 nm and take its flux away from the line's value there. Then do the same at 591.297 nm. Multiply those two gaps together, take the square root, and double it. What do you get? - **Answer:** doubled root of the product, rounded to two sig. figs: 1.7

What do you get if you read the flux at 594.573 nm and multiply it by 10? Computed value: 100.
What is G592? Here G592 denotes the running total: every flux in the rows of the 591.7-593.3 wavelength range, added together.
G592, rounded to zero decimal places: 59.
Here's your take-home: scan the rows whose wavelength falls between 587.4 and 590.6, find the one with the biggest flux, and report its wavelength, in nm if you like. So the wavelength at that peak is 588.038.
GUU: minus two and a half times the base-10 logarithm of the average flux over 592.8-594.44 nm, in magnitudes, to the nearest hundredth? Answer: -2.47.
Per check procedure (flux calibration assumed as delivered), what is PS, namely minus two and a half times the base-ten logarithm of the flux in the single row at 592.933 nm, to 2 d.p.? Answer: -2.42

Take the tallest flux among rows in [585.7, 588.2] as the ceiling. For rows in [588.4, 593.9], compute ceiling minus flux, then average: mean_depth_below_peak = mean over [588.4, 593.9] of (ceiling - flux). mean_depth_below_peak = 0.81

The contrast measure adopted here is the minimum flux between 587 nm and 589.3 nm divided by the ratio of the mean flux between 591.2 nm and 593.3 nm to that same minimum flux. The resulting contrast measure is 6.3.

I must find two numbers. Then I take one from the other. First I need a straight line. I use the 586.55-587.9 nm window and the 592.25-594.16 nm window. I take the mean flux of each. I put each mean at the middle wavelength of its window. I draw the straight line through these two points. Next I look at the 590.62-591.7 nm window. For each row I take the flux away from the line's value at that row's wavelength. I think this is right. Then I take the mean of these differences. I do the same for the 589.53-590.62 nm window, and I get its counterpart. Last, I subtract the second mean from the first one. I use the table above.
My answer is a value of -0.6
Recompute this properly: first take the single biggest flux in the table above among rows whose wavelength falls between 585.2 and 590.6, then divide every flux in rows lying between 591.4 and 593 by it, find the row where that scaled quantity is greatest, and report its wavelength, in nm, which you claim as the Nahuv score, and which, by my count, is 591.841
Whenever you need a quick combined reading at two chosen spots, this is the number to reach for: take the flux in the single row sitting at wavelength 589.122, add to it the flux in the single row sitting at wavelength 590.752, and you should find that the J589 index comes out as 17.6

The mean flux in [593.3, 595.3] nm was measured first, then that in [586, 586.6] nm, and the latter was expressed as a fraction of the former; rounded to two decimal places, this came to 1.02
